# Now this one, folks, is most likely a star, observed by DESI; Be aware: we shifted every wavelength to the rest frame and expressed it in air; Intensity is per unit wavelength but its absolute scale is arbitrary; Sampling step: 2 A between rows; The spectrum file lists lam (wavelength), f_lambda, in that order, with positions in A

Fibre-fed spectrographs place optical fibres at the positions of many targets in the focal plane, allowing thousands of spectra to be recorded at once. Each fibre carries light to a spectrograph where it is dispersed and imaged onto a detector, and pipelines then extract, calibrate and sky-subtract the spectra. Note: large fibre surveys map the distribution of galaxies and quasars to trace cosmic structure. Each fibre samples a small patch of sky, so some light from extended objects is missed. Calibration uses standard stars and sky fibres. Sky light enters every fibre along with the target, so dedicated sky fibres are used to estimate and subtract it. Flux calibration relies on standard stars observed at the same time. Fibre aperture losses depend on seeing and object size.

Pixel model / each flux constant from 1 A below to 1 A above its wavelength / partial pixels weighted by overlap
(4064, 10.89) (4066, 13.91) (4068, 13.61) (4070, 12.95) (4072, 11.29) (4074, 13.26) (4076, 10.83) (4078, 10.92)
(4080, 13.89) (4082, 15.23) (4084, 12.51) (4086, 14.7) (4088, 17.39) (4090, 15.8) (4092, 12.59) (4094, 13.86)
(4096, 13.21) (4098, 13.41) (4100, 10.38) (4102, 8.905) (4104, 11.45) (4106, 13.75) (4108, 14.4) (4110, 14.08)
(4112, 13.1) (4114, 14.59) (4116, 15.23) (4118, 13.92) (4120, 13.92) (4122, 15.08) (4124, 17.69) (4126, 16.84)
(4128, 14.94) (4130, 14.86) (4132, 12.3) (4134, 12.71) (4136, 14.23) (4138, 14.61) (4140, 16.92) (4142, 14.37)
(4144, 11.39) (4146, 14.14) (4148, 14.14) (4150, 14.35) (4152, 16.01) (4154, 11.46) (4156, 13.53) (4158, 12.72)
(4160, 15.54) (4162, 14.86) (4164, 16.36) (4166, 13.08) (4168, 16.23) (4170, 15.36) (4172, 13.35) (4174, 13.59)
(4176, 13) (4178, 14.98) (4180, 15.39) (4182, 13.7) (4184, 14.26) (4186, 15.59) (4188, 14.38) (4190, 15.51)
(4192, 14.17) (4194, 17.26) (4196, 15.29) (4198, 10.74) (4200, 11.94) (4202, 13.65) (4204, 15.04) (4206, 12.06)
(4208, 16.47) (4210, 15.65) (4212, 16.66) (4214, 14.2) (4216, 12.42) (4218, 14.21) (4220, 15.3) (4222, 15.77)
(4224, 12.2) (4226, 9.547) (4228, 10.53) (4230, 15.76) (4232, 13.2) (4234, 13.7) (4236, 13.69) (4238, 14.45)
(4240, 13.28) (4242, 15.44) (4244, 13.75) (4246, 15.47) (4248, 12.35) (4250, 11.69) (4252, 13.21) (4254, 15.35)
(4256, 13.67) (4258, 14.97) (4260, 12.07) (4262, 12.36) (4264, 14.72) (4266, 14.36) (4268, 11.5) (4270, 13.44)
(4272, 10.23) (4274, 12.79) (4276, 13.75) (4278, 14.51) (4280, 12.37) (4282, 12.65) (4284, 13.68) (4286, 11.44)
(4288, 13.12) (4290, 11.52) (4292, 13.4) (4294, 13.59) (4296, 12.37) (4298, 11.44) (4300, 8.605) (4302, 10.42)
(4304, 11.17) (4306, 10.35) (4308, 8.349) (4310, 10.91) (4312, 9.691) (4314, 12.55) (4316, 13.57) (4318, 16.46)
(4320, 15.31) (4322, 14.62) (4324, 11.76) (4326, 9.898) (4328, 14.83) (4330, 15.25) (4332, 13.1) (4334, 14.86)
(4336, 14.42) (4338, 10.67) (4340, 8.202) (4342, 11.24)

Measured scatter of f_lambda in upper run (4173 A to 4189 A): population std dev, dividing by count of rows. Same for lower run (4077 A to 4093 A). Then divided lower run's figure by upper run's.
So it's 2.3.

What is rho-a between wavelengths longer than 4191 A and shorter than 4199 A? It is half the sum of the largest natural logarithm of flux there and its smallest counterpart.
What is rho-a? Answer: 2.61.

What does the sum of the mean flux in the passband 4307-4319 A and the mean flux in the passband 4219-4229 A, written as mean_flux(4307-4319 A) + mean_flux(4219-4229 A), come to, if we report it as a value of 24.6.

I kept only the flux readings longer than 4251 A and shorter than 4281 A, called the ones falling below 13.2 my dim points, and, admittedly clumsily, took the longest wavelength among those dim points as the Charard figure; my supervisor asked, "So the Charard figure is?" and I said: 4280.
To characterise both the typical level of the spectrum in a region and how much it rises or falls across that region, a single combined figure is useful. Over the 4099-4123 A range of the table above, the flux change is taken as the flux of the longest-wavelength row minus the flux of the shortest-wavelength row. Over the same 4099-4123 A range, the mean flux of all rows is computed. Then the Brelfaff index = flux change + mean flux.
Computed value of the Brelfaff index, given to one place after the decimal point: 17.9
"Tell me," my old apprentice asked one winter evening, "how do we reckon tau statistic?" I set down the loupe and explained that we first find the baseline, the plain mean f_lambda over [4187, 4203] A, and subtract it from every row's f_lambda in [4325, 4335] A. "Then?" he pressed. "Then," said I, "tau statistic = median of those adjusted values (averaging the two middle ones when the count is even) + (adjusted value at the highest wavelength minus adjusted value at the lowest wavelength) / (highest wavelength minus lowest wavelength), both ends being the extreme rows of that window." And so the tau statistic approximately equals 1.3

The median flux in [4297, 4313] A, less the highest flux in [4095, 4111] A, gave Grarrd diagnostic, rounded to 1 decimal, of -4.0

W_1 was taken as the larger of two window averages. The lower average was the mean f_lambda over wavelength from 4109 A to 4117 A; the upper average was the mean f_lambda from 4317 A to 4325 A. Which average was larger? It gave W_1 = 14.54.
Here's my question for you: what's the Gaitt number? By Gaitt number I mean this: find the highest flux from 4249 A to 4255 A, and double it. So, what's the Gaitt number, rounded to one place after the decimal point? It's 30.7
